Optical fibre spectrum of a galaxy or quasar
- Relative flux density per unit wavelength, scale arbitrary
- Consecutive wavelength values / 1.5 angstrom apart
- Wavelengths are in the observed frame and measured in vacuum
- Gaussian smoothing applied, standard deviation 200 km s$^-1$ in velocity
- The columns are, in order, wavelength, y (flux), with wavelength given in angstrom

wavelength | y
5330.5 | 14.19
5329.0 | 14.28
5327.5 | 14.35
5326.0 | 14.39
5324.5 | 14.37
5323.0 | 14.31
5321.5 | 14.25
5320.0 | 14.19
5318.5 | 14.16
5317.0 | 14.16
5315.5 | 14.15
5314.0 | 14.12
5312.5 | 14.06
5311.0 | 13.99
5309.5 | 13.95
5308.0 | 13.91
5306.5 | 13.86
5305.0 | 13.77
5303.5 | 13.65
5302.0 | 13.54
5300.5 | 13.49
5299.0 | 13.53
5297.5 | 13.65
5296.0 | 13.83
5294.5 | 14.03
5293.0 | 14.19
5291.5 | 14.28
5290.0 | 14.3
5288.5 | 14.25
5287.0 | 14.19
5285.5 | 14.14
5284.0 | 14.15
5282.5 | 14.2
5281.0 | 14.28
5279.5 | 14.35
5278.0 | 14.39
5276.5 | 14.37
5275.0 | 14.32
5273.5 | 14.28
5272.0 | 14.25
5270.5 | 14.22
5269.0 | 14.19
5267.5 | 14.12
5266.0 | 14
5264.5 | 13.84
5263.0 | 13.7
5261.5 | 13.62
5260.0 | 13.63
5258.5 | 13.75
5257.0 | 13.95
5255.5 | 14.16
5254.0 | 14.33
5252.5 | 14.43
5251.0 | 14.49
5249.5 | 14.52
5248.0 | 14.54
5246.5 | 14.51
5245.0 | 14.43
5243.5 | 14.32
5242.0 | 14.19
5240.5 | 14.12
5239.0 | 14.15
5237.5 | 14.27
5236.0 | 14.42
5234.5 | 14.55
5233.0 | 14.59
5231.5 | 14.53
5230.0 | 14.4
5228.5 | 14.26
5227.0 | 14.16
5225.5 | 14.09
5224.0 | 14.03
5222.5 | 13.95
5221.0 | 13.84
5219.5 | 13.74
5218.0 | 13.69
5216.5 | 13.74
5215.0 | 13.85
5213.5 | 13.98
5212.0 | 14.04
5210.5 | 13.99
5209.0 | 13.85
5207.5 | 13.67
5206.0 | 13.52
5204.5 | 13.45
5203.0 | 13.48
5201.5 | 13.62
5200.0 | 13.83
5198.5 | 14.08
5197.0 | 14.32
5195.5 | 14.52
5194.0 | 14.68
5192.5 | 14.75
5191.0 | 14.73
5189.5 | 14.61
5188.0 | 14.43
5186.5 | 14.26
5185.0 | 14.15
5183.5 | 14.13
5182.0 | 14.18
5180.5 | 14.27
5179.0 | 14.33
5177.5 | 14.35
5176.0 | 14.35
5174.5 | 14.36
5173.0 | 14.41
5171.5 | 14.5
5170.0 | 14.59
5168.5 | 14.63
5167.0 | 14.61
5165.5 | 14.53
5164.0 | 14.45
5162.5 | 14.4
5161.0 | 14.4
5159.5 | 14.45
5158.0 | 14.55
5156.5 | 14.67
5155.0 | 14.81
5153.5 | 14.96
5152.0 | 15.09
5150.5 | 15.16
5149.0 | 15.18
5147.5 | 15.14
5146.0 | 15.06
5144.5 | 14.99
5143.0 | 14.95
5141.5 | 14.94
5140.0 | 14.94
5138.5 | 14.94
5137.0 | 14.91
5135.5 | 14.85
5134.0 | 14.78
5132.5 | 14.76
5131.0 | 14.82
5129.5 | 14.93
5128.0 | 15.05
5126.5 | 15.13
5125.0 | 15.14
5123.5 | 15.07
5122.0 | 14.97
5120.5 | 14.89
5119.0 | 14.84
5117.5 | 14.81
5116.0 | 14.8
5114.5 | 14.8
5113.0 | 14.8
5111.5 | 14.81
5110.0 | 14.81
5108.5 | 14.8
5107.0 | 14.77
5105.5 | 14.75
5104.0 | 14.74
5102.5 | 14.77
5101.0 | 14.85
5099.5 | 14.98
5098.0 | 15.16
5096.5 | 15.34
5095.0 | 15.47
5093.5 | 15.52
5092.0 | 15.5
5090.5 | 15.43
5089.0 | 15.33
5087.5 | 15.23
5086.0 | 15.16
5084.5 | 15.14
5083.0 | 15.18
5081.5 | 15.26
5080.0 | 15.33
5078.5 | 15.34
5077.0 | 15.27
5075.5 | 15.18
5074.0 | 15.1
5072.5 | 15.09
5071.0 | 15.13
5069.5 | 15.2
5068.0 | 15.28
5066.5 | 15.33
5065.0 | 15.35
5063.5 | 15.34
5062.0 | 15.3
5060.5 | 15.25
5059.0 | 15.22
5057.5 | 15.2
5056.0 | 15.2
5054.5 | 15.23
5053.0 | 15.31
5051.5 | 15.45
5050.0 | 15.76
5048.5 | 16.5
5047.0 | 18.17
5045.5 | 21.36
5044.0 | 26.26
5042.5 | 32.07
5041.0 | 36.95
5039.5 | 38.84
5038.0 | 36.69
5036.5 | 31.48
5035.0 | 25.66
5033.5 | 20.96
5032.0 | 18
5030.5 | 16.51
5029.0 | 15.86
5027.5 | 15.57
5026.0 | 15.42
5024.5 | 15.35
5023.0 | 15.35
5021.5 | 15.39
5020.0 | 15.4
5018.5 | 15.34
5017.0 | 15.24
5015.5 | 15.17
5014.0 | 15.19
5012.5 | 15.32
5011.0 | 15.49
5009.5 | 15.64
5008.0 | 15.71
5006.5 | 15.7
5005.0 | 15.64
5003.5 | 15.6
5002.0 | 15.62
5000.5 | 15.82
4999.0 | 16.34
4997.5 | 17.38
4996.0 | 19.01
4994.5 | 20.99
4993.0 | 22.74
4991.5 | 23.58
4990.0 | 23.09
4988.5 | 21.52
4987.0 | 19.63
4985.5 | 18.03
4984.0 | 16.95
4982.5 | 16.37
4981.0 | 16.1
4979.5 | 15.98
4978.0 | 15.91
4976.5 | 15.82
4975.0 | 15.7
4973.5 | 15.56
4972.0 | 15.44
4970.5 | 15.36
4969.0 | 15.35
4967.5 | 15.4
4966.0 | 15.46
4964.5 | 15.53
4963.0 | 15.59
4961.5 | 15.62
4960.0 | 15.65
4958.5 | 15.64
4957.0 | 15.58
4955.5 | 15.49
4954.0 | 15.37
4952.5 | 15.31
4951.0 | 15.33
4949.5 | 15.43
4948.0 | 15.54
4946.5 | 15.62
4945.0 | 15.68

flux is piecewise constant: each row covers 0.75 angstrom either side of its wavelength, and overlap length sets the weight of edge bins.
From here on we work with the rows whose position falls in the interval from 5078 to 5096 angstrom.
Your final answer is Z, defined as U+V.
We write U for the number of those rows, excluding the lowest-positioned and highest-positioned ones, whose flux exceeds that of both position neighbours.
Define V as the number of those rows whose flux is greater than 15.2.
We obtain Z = 10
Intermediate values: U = 1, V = 9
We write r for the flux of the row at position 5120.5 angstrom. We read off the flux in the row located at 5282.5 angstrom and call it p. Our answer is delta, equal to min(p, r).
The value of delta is 14.2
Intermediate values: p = 14.2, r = 14.89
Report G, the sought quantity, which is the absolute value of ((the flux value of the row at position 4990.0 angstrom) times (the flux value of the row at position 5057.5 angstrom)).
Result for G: 351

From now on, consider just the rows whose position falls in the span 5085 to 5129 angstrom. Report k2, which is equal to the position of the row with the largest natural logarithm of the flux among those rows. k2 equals 5093.5 angstrom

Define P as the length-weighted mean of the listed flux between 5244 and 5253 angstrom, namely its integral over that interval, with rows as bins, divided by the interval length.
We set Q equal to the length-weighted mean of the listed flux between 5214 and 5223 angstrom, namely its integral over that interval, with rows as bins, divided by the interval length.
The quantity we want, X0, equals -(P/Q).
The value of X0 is -1.05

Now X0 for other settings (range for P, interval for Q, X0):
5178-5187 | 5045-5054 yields -0.84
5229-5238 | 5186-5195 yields -0.99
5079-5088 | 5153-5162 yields -1.04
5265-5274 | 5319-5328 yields -0.99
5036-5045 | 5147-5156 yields -2.22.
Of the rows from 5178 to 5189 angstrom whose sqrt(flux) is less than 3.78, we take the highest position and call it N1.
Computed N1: 5186.5 angstrom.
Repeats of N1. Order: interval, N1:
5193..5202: 5201.5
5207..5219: 5218.0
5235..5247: 5242.0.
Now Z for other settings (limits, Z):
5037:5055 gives 13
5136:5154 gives 1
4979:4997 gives 13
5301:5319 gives 0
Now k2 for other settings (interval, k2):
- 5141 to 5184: 5149.0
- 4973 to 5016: 4991.5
